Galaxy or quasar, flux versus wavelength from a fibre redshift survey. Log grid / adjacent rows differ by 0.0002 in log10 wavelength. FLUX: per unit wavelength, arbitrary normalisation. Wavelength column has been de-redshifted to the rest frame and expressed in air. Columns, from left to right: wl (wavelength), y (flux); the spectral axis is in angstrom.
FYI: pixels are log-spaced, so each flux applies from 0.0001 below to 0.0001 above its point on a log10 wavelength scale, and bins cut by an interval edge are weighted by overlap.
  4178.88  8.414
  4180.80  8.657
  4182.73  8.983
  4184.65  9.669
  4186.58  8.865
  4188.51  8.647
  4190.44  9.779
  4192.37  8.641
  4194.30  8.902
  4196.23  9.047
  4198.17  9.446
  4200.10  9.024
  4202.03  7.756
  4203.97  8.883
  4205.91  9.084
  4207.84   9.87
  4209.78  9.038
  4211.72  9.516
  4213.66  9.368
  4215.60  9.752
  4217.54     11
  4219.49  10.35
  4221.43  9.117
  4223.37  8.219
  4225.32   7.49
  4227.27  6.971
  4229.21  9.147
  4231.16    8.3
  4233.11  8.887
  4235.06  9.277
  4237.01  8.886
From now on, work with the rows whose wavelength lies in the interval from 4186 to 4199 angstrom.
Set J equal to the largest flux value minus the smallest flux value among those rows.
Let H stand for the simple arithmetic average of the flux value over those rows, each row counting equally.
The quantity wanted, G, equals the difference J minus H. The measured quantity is -7.9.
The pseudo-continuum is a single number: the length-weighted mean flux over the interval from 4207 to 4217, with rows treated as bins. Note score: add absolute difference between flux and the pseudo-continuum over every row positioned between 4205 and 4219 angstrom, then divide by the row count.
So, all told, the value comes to 0.45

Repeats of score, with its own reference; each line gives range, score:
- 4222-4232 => 1.54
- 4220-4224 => 0.90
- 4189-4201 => 0.50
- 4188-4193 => 0.69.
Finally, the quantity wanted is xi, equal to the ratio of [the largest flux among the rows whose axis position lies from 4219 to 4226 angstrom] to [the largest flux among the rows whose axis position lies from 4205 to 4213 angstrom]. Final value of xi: 1.05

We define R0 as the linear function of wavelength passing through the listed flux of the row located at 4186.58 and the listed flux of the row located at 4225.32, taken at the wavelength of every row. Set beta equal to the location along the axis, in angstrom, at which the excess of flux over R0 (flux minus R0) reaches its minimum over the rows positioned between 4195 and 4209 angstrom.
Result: 4202.03 angstrom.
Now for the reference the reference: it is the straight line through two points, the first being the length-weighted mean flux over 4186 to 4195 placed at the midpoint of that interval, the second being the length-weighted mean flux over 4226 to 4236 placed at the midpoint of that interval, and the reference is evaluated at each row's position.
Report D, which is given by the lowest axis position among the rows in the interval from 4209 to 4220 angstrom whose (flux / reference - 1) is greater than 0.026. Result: 4209.78 angstrom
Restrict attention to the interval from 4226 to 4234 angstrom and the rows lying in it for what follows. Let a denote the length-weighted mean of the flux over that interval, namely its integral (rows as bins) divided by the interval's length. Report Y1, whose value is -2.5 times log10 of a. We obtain -2.30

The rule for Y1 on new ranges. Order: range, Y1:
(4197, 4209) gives -2.39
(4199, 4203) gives -2.32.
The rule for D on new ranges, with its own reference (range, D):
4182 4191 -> 4184.65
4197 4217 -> 4198.17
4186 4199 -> 4190.44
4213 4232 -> 4213.66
